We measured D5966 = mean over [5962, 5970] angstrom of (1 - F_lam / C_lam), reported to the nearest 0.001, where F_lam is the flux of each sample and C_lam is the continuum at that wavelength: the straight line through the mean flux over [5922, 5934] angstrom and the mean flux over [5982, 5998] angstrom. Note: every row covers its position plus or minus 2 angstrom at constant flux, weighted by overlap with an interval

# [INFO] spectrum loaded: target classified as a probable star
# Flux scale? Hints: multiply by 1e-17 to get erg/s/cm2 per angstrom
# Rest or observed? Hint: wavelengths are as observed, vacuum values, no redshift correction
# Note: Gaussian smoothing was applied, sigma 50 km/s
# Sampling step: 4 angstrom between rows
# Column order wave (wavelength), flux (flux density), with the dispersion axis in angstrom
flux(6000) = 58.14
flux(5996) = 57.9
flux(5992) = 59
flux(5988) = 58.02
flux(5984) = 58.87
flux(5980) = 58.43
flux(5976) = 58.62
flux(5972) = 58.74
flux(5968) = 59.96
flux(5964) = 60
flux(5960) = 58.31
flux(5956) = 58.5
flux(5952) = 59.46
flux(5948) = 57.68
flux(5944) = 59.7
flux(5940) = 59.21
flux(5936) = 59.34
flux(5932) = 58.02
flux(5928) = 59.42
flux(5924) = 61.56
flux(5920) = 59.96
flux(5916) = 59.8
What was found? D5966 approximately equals -0.018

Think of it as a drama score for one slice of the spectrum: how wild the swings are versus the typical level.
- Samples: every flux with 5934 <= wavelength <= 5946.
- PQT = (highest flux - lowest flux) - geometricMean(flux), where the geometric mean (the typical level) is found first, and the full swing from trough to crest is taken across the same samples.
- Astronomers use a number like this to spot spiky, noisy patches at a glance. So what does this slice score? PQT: -58.9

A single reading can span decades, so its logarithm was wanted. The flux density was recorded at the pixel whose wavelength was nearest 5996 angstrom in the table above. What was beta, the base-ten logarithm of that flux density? 1.76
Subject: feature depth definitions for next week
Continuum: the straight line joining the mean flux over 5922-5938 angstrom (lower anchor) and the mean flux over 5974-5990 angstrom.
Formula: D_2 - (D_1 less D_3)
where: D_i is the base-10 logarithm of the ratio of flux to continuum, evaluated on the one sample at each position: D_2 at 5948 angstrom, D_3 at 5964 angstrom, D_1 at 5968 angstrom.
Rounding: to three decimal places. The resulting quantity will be -0.012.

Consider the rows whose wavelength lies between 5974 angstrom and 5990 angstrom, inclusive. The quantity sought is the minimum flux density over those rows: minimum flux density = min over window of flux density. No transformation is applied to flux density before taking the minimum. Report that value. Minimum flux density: 58.02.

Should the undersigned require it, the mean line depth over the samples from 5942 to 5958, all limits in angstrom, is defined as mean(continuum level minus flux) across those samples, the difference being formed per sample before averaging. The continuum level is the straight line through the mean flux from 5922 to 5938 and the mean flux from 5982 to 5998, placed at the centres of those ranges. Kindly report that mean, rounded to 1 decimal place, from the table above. 0.4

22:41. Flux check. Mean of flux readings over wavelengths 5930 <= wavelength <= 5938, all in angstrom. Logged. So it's 58.7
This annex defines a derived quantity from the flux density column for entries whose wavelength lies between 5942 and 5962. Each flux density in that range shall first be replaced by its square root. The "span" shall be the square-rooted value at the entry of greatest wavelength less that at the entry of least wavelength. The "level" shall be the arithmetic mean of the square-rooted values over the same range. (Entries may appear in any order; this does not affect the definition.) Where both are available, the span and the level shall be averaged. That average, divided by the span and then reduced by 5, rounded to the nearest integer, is -47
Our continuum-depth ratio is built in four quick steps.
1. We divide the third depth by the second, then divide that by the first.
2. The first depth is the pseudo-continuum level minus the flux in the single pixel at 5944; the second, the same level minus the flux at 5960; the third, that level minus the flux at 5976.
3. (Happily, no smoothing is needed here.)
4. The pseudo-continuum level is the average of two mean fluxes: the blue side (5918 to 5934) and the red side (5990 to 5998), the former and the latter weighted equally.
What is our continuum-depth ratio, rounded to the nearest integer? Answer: -1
